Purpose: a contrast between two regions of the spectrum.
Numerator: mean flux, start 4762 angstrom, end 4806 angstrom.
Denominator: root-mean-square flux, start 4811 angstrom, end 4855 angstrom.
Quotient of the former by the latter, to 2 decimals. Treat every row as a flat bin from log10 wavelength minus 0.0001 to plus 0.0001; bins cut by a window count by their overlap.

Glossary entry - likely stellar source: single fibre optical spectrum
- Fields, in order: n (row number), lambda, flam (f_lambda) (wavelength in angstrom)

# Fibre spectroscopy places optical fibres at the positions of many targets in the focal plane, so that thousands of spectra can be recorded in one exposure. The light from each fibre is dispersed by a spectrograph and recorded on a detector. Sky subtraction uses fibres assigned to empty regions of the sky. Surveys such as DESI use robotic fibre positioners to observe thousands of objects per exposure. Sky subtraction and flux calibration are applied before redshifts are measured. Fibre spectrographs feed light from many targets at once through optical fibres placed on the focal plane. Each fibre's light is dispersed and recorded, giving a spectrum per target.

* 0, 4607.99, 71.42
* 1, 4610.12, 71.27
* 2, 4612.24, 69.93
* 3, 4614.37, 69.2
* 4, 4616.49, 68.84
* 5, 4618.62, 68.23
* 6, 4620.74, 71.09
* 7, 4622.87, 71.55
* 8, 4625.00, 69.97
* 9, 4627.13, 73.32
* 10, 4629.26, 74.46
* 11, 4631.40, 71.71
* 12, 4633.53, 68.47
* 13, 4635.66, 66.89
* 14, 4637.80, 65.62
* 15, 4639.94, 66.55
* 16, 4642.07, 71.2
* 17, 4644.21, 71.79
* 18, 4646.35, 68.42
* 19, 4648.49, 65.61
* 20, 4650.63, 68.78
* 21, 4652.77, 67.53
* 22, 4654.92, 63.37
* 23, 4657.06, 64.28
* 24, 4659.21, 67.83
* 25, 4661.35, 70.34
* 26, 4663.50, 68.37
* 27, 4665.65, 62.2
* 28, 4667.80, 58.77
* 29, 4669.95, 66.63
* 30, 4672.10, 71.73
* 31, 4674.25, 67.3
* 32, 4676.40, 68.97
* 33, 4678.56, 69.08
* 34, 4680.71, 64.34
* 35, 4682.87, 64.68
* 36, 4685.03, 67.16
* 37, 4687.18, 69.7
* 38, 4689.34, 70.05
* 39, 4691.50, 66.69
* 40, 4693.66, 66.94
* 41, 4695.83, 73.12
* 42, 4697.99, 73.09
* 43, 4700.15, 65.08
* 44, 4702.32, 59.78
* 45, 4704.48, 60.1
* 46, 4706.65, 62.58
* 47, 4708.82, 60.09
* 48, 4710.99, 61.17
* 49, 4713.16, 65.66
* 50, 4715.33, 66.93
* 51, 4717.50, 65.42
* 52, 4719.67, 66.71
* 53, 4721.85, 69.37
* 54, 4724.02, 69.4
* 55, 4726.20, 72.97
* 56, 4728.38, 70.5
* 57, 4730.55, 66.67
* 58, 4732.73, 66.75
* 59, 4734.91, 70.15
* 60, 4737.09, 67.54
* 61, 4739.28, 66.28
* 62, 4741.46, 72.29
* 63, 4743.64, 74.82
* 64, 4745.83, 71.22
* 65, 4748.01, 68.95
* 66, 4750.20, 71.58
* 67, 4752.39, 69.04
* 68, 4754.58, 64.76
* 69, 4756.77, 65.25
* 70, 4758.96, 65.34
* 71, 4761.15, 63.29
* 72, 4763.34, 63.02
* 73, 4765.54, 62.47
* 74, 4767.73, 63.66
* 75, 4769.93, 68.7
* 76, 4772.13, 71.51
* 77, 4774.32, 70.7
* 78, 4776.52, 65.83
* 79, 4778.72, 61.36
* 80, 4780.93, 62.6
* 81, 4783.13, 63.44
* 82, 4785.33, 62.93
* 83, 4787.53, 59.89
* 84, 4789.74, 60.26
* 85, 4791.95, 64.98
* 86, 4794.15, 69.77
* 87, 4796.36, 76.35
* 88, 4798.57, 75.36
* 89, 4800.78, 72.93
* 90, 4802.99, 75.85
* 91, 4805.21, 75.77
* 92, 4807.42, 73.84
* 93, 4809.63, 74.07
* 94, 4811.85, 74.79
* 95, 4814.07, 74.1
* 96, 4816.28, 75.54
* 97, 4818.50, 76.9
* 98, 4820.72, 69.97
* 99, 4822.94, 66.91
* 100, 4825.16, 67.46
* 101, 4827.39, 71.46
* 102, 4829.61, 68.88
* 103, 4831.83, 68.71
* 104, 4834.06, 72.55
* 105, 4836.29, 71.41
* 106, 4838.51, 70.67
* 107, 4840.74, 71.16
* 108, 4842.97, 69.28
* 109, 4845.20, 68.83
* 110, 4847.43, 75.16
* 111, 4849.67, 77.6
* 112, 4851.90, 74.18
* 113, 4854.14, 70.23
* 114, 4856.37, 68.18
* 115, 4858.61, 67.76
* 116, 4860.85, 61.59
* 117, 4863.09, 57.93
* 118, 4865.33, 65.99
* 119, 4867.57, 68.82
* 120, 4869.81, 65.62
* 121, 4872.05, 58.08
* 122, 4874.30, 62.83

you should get 0.94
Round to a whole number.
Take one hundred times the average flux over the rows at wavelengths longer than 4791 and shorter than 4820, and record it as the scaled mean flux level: 7387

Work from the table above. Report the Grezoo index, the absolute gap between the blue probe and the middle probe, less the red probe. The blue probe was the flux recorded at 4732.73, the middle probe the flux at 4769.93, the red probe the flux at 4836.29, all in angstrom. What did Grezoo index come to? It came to -69.5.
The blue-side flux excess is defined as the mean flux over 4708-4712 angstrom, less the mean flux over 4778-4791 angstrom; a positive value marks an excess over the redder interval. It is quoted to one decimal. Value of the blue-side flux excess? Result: -1.1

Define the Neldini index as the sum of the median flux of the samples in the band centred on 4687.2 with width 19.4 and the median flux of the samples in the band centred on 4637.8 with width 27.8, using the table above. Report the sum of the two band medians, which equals 136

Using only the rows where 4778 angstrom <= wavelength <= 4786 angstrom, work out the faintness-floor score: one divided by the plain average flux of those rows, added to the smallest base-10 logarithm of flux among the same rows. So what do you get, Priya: 1.80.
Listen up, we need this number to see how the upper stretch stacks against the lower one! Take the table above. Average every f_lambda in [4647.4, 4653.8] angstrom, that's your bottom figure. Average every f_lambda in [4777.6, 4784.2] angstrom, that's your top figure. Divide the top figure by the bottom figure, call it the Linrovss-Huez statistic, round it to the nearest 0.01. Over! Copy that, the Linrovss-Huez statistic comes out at 0.93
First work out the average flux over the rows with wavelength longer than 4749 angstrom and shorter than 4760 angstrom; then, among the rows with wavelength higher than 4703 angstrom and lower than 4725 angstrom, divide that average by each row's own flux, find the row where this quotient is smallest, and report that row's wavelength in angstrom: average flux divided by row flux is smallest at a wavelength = 4724.02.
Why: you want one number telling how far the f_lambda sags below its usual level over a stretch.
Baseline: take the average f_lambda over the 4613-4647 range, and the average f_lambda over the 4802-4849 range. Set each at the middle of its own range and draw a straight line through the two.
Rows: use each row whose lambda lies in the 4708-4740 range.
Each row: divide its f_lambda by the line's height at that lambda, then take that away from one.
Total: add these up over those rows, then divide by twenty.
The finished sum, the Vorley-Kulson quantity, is 0.041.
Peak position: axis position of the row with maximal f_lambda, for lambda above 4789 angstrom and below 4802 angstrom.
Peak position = 4796.36 angstrom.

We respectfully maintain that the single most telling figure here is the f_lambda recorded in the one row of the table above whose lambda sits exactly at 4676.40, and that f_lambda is 68.97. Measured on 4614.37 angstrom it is 69.2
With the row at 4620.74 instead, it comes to 71.09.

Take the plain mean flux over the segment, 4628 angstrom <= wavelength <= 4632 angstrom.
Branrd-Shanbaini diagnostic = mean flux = 73.1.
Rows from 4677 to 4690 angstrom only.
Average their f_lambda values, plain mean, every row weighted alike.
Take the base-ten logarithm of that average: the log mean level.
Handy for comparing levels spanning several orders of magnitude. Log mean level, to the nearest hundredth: 1.83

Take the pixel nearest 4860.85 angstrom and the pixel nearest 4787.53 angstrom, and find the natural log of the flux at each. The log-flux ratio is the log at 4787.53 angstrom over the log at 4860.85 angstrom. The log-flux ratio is 0.99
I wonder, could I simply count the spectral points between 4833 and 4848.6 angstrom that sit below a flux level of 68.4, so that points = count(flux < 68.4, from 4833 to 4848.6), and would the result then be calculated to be 0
